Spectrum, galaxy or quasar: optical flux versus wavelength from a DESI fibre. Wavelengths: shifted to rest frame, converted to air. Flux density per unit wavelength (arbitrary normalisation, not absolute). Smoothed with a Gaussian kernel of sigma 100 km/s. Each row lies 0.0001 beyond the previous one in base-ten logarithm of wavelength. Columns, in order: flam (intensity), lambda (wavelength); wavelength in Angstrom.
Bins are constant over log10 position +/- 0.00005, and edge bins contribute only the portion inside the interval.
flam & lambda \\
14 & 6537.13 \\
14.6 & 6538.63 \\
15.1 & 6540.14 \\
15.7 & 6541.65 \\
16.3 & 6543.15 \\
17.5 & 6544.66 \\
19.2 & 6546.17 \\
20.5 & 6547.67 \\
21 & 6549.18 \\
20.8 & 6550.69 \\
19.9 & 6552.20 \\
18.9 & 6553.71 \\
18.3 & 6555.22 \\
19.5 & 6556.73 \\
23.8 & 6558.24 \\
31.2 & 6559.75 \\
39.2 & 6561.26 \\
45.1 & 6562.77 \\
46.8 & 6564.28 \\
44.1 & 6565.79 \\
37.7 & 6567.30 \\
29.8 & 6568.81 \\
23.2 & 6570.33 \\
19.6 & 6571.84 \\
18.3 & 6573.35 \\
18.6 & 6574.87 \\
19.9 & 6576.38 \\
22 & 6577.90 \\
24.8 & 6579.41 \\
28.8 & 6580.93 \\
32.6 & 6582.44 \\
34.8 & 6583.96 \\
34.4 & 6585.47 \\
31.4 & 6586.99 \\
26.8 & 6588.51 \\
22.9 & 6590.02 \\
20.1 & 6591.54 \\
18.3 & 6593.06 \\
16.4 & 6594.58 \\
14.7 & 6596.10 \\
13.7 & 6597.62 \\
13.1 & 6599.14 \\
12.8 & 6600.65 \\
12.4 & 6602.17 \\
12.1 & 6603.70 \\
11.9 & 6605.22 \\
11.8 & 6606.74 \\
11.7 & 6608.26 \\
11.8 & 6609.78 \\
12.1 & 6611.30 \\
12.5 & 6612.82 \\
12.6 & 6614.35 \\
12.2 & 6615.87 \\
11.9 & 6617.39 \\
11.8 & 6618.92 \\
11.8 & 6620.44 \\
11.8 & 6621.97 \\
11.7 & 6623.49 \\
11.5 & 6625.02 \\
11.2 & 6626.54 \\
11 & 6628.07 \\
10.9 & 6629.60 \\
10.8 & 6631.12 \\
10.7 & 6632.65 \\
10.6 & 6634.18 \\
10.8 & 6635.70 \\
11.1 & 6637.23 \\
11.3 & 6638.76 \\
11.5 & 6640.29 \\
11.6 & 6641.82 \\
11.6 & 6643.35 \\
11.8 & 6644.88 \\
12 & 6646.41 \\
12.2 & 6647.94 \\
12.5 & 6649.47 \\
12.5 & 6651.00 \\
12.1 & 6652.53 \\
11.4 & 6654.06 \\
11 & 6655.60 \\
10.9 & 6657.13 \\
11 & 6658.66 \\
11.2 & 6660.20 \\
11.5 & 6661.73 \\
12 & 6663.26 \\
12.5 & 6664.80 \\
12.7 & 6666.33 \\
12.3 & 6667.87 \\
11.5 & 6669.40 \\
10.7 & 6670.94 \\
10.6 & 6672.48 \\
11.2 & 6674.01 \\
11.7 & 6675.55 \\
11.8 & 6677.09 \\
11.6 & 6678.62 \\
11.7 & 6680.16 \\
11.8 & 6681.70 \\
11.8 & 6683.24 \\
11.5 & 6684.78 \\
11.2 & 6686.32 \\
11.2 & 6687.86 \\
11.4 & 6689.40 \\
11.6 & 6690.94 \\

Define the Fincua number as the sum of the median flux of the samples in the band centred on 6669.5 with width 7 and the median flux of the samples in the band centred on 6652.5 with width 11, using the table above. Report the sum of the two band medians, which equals 24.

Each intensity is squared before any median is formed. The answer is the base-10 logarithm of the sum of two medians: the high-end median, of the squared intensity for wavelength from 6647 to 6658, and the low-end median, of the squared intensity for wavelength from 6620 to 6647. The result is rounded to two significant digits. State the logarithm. 2.4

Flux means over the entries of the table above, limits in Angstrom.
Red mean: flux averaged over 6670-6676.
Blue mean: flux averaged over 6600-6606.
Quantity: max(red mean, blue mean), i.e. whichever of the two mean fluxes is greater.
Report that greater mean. 12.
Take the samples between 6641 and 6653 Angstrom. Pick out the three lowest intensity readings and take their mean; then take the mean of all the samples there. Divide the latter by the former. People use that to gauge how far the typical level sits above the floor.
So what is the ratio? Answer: 1.03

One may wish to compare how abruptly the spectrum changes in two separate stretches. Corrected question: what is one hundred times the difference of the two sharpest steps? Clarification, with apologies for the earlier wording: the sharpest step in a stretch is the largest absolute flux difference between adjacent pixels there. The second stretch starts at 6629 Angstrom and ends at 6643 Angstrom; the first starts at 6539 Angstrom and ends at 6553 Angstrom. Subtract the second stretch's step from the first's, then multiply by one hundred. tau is 140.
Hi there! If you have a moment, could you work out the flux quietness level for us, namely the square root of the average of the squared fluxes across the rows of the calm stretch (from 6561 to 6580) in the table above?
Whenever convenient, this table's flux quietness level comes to 32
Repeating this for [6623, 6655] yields 11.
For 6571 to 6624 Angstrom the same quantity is 19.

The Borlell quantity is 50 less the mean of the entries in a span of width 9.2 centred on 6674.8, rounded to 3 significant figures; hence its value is 38.7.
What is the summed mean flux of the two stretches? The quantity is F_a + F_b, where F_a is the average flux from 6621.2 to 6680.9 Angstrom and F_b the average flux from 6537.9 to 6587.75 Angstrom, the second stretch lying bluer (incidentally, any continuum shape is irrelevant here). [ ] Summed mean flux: 37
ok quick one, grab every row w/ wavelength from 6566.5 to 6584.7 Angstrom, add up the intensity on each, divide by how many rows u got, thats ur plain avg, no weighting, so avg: 26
